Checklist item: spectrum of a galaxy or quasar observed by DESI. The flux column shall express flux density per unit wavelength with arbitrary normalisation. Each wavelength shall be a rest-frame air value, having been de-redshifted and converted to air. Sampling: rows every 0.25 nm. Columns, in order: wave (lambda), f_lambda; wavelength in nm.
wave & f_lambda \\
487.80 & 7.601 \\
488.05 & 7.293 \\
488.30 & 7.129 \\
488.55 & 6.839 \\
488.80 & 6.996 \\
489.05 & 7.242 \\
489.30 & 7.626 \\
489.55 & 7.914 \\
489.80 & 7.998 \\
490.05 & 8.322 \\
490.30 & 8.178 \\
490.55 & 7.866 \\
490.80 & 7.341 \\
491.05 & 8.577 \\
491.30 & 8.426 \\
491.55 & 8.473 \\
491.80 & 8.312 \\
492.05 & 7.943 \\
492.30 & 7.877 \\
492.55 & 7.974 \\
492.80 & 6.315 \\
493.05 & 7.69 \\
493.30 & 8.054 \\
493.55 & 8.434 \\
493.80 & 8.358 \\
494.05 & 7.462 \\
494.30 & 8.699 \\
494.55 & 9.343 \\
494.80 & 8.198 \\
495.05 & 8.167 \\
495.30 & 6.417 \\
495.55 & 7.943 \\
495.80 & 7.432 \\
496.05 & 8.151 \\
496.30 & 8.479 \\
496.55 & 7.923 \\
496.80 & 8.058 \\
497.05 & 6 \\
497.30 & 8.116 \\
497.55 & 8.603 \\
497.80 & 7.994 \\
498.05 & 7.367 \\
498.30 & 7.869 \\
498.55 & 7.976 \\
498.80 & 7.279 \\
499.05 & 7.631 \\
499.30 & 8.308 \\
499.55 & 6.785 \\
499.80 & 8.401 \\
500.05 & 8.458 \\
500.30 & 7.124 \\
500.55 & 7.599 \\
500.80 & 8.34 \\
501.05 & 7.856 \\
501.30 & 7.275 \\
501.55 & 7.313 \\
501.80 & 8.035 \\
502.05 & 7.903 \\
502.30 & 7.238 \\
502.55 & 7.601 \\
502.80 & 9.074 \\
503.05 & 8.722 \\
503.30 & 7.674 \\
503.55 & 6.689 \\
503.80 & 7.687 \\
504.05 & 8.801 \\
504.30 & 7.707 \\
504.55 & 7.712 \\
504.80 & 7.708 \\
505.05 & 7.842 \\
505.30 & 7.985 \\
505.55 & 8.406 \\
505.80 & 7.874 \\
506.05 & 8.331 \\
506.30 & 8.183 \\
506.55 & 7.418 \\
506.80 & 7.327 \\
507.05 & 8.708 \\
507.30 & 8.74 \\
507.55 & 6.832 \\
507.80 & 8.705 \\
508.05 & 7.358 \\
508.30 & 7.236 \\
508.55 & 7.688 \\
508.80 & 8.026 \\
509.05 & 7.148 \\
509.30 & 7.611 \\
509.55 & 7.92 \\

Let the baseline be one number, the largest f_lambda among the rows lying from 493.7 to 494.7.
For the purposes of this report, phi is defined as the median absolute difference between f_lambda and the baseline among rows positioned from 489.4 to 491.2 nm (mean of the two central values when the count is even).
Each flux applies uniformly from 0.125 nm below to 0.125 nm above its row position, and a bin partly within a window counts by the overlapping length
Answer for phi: 1.3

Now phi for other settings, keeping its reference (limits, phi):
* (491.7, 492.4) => 1.4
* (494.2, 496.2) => 1.2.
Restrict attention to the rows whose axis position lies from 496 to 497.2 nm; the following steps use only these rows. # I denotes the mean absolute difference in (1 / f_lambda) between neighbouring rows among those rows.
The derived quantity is 0.014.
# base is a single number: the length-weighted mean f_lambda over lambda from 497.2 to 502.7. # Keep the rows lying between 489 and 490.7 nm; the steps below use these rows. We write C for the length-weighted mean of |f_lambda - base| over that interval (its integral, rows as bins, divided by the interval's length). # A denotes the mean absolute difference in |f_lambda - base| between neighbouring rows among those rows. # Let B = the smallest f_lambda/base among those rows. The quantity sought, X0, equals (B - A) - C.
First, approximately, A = 0.21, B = 0.93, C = 0.29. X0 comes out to 0.4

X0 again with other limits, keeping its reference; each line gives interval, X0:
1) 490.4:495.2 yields -0.2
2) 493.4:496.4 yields -0.3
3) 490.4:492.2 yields 0.2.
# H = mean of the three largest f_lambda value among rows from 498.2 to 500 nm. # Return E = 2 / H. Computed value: 0.243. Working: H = 8.23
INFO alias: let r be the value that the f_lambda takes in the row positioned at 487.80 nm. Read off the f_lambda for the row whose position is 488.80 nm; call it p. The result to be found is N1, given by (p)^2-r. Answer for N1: 41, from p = 6.996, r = 7.601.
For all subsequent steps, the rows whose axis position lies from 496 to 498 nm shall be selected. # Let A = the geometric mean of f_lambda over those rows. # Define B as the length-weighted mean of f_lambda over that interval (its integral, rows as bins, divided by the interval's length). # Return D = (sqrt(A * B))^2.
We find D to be 62.1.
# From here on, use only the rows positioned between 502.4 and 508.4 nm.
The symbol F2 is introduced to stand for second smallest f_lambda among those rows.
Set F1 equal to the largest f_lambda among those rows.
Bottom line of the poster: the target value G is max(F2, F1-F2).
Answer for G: 6.83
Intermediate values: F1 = 9.074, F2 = 6.832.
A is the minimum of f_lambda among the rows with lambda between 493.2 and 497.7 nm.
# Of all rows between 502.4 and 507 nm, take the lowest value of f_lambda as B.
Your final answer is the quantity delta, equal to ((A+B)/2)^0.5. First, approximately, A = 6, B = 6.689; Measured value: 2.52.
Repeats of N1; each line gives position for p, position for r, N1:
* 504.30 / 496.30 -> 51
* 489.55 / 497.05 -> 57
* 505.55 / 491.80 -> 62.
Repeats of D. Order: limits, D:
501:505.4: 61.0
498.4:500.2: 61.1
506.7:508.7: 61.0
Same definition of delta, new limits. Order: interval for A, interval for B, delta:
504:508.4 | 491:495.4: 2.56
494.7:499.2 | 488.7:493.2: 2.48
